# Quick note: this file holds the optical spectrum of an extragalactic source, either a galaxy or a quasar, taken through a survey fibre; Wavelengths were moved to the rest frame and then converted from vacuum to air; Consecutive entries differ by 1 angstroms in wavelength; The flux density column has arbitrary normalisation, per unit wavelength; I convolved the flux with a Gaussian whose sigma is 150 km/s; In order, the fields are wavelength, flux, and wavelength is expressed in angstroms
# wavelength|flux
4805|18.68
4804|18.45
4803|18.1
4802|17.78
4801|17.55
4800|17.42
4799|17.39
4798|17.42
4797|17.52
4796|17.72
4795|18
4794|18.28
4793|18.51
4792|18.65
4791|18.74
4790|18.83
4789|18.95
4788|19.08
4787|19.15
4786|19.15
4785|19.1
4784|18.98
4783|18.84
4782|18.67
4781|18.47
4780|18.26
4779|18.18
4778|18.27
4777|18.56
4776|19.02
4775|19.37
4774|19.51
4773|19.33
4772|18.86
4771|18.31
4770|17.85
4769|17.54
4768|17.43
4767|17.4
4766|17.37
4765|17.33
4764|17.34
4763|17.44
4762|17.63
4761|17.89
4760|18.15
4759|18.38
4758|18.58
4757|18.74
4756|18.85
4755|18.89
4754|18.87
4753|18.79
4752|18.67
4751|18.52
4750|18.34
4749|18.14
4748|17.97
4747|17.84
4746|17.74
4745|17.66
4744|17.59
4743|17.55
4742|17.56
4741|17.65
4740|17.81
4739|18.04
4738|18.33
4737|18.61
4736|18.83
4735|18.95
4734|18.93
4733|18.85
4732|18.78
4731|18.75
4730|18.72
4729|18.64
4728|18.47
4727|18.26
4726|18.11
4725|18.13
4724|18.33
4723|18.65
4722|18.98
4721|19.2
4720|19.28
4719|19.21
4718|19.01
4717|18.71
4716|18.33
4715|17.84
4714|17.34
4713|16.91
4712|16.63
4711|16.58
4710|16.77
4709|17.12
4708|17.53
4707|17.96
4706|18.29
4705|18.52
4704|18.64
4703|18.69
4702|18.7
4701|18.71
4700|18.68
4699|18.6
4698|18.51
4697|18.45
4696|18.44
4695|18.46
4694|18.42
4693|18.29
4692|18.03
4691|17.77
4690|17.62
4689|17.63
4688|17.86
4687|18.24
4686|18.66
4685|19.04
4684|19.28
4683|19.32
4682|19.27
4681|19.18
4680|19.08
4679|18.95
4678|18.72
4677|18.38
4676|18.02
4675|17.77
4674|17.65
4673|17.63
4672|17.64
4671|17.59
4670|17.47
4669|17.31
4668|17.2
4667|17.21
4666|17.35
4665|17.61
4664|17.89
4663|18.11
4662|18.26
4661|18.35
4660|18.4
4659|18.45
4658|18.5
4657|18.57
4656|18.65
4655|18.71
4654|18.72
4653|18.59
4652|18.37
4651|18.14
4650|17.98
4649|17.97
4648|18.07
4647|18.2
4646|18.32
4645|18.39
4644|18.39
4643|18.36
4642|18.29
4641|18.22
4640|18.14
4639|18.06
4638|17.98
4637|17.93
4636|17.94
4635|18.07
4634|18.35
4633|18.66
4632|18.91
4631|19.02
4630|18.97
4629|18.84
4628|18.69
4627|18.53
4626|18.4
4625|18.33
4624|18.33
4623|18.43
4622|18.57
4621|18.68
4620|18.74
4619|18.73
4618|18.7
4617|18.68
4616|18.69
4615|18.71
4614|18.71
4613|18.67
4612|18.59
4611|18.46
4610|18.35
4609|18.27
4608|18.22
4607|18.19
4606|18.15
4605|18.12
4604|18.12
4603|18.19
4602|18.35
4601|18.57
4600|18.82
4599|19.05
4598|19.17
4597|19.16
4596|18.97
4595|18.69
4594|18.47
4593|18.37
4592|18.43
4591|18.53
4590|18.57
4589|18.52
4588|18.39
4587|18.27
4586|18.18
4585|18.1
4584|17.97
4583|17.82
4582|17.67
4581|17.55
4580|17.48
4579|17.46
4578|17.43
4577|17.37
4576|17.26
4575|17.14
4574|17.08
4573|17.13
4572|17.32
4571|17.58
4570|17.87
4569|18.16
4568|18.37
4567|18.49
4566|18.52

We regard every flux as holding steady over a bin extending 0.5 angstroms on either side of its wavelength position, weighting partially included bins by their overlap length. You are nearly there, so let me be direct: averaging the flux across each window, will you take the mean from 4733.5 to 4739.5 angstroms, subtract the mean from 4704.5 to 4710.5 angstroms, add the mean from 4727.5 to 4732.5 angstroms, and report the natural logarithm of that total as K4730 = 2.97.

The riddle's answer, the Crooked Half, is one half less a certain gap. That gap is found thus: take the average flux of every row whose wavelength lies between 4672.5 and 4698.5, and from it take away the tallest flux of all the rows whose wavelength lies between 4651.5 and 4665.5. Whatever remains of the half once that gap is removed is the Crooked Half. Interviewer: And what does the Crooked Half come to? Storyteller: 0.8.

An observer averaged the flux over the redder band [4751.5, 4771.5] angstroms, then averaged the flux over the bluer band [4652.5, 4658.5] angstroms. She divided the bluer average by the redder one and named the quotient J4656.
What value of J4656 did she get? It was 1.03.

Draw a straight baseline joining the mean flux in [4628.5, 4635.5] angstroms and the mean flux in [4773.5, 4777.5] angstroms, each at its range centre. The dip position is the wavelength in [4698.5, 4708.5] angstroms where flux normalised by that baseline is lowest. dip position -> 4708 angstroms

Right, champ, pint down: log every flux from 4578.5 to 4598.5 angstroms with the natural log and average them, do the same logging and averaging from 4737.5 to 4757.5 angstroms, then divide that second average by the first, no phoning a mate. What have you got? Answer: 1.00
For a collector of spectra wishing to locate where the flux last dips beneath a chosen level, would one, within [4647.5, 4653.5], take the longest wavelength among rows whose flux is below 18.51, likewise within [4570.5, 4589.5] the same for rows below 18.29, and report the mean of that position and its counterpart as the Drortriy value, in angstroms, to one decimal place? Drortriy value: 4619.5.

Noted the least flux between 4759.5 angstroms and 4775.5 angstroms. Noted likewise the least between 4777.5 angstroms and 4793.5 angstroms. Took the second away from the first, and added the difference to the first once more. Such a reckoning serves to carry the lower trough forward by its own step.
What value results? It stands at 16.5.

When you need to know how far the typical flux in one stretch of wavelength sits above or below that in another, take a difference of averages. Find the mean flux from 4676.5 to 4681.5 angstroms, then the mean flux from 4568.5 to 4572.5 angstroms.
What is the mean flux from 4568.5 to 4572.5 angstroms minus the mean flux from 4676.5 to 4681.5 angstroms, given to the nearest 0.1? -1.1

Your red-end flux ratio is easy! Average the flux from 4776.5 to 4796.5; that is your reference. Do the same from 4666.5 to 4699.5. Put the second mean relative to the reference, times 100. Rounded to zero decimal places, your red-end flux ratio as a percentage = 98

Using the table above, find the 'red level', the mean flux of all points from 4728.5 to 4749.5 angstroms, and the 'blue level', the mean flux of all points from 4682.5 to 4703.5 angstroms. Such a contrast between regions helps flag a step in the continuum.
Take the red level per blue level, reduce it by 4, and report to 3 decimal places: -3.012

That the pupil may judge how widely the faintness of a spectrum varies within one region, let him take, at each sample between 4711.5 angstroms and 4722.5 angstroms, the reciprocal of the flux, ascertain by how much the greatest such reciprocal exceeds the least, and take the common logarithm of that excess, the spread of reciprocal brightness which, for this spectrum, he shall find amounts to -2.08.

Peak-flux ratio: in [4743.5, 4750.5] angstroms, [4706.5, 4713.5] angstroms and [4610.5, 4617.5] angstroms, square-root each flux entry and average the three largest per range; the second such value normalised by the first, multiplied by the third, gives 4.25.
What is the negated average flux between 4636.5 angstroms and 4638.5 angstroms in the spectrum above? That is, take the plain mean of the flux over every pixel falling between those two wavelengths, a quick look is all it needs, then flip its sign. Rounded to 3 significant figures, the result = -18.0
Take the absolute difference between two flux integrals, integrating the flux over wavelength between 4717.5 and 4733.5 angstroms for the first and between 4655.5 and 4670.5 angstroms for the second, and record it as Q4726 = 30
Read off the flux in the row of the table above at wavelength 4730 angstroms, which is 18.72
